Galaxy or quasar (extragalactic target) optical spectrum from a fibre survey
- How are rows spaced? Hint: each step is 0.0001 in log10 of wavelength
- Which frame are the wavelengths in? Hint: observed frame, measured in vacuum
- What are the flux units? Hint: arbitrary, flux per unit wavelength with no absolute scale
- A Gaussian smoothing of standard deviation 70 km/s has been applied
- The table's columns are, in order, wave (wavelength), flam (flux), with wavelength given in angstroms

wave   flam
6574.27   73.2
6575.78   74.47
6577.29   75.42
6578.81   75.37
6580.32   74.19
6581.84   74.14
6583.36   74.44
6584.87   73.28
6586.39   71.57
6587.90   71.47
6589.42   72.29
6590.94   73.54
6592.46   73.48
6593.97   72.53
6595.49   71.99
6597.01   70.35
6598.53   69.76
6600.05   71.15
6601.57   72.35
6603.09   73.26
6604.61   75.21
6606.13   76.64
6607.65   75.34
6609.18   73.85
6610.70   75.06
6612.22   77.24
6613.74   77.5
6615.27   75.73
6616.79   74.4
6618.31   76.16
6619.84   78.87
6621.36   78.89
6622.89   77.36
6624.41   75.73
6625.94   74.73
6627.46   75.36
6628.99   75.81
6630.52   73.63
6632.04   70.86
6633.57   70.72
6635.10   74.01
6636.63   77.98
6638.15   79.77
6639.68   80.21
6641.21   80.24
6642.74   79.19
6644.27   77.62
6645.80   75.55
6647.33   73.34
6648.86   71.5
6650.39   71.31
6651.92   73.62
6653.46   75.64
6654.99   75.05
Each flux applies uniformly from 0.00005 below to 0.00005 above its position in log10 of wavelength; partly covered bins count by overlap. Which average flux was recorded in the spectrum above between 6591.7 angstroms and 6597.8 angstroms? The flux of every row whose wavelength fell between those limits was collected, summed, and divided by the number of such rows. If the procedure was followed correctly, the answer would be 72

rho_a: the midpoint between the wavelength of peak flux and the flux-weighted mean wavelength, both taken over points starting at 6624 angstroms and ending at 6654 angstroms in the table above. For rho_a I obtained 6640.1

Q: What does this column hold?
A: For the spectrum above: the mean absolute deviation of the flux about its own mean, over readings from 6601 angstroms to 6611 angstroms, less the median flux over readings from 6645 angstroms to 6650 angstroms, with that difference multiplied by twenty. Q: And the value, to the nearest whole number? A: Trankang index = -1443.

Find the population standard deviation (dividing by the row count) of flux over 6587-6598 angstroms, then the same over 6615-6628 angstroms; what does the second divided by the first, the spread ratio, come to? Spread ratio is 1.5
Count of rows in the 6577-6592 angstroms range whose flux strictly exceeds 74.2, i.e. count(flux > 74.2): 3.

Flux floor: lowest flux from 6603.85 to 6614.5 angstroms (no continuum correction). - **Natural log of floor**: 4.30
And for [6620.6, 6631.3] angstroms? 4.30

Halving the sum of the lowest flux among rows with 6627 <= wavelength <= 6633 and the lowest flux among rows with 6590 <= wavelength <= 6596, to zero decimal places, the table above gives 71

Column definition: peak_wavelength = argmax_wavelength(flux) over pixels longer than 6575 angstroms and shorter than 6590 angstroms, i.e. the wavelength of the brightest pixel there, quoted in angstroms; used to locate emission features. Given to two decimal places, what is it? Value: 6577.29 angstroms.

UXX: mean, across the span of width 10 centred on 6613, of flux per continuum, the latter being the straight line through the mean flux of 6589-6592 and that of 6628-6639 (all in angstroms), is 1.02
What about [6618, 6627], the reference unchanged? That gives 1.04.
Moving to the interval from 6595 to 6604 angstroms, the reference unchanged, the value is 0.98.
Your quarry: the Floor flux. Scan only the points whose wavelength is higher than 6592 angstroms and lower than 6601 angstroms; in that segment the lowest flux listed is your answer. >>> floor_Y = 69.76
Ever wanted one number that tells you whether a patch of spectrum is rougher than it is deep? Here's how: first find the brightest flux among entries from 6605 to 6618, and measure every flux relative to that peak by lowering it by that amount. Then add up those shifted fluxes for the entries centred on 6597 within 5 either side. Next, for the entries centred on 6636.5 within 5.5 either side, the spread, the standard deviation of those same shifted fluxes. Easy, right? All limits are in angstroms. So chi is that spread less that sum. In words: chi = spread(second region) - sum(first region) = 45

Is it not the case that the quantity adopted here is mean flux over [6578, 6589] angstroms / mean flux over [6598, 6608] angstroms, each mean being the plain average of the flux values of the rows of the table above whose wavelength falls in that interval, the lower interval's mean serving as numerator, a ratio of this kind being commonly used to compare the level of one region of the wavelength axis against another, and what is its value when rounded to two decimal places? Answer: 1.00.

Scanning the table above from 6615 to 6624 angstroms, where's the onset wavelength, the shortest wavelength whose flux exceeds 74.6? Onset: 6615.27 angstroms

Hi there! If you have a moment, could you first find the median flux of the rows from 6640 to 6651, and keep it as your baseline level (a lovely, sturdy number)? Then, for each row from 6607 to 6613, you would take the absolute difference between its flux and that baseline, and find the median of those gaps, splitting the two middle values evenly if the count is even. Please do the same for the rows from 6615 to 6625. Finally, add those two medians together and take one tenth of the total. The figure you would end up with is 0.22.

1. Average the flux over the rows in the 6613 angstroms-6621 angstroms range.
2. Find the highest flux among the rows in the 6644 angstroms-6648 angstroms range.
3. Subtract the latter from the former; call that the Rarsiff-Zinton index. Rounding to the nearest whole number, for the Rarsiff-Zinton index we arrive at -1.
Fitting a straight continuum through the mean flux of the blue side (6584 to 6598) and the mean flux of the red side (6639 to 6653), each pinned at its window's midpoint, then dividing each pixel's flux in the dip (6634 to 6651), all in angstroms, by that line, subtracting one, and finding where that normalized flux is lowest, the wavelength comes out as 6650.39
